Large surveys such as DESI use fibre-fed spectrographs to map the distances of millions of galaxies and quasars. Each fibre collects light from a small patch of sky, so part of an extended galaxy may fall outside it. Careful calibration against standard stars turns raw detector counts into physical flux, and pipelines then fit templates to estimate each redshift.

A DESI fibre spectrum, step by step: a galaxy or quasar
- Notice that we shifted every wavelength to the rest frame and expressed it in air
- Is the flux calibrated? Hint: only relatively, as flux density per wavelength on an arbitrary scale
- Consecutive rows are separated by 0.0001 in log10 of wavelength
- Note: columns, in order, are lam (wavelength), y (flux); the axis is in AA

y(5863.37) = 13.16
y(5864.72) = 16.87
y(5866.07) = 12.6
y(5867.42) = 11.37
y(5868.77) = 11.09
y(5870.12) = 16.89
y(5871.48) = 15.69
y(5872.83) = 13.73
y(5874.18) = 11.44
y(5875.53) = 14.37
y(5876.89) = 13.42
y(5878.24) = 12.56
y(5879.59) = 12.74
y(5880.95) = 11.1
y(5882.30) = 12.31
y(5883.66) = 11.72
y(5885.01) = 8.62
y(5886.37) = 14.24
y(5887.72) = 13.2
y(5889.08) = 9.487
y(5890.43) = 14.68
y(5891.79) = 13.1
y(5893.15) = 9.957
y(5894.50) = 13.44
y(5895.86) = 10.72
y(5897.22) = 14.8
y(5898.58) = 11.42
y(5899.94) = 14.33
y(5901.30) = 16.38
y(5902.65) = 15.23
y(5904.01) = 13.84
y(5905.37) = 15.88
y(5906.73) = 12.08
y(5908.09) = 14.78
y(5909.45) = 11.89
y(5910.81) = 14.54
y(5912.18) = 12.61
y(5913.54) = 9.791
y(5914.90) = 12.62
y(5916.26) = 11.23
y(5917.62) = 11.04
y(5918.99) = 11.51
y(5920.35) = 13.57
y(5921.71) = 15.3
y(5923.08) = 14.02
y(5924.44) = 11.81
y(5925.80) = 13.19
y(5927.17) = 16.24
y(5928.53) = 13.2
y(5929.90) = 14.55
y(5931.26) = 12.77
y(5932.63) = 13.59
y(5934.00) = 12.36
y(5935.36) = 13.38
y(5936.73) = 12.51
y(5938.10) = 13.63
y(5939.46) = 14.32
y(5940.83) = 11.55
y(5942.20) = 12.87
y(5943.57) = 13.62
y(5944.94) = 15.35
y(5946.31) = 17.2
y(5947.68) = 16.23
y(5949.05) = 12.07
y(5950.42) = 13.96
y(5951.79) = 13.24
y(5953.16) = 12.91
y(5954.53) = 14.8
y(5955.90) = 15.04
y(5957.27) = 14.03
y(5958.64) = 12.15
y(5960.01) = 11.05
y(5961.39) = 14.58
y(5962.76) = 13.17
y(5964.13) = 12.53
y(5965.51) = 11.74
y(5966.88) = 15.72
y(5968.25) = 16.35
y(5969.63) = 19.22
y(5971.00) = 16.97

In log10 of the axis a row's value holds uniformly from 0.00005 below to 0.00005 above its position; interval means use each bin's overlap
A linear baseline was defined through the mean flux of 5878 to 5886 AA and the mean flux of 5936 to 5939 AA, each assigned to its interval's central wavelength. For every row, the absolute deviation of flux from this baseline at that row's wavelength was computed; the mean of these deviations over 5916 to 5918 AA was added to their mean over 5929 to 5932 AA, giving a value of 2.3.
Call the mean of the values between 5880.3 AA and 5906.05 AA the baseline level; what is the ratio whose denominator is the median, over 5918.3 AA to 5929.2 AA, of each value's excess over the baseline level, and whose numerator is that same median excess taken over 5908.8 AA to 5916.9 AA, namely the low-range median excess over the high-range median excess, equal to -1.2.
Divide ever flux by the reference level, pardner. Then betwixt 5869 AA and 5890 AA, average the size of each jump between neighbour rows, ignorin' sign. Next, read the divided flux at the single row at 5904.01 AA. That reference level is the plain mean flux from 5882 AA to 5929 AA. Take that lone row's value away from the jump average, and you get -0.92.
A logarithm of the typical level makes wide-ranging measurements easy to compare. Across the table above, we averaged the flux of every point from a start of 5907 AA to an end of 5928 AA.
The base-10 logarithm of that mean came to 1.11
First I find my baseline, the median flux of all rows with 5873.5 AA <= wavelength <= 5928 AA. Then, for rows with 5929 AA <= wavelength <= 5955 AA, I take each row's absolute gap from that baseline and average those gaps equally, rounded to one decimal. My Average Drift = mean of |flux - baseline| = 1.2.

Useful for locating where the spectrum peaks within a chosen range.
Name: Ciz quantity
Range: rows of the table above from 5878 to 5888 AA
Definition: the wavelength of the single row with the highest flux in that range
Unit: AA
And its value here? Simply 5886.37 AA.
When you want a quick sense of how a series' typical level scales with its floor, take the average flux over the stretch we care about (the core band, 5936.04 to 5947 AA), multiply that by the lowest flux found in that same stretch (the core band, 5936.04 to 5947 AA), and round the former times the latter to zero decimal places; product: 160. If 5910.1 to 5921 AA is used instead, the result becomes 119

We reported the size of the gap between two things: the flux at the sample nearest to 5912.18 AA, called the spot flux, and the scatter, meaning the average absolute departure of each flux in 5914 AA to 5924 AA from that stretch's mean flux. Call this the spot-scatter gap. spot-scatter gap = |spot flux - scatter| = 11.3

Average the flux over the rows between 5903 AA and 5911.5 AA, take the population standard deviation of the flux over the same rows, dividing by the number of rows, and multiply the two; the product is 20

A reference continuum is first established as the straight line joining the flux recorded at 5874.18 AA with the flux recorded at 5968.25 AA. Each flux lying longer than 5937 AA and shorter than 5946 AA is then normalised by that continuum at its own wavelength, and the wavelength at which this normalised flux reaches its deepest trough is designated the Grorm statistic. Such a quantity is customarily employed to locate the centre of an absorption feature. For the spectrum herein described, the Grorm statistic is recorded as 5940.83 AA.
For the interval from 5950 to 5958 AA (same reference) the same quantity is 5953.16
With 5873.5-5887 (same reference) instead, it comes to 5885.01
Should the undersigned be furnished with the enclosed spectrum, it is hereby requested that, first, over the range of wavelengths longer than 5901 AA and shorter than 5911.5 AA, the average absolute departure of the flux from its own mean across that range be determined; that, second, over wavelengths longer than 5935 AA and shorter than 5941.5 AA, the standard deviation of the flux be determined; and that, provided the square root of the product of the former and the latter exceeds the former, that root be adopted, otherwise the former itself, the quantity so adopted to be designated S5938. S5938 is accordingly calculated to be 1.29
